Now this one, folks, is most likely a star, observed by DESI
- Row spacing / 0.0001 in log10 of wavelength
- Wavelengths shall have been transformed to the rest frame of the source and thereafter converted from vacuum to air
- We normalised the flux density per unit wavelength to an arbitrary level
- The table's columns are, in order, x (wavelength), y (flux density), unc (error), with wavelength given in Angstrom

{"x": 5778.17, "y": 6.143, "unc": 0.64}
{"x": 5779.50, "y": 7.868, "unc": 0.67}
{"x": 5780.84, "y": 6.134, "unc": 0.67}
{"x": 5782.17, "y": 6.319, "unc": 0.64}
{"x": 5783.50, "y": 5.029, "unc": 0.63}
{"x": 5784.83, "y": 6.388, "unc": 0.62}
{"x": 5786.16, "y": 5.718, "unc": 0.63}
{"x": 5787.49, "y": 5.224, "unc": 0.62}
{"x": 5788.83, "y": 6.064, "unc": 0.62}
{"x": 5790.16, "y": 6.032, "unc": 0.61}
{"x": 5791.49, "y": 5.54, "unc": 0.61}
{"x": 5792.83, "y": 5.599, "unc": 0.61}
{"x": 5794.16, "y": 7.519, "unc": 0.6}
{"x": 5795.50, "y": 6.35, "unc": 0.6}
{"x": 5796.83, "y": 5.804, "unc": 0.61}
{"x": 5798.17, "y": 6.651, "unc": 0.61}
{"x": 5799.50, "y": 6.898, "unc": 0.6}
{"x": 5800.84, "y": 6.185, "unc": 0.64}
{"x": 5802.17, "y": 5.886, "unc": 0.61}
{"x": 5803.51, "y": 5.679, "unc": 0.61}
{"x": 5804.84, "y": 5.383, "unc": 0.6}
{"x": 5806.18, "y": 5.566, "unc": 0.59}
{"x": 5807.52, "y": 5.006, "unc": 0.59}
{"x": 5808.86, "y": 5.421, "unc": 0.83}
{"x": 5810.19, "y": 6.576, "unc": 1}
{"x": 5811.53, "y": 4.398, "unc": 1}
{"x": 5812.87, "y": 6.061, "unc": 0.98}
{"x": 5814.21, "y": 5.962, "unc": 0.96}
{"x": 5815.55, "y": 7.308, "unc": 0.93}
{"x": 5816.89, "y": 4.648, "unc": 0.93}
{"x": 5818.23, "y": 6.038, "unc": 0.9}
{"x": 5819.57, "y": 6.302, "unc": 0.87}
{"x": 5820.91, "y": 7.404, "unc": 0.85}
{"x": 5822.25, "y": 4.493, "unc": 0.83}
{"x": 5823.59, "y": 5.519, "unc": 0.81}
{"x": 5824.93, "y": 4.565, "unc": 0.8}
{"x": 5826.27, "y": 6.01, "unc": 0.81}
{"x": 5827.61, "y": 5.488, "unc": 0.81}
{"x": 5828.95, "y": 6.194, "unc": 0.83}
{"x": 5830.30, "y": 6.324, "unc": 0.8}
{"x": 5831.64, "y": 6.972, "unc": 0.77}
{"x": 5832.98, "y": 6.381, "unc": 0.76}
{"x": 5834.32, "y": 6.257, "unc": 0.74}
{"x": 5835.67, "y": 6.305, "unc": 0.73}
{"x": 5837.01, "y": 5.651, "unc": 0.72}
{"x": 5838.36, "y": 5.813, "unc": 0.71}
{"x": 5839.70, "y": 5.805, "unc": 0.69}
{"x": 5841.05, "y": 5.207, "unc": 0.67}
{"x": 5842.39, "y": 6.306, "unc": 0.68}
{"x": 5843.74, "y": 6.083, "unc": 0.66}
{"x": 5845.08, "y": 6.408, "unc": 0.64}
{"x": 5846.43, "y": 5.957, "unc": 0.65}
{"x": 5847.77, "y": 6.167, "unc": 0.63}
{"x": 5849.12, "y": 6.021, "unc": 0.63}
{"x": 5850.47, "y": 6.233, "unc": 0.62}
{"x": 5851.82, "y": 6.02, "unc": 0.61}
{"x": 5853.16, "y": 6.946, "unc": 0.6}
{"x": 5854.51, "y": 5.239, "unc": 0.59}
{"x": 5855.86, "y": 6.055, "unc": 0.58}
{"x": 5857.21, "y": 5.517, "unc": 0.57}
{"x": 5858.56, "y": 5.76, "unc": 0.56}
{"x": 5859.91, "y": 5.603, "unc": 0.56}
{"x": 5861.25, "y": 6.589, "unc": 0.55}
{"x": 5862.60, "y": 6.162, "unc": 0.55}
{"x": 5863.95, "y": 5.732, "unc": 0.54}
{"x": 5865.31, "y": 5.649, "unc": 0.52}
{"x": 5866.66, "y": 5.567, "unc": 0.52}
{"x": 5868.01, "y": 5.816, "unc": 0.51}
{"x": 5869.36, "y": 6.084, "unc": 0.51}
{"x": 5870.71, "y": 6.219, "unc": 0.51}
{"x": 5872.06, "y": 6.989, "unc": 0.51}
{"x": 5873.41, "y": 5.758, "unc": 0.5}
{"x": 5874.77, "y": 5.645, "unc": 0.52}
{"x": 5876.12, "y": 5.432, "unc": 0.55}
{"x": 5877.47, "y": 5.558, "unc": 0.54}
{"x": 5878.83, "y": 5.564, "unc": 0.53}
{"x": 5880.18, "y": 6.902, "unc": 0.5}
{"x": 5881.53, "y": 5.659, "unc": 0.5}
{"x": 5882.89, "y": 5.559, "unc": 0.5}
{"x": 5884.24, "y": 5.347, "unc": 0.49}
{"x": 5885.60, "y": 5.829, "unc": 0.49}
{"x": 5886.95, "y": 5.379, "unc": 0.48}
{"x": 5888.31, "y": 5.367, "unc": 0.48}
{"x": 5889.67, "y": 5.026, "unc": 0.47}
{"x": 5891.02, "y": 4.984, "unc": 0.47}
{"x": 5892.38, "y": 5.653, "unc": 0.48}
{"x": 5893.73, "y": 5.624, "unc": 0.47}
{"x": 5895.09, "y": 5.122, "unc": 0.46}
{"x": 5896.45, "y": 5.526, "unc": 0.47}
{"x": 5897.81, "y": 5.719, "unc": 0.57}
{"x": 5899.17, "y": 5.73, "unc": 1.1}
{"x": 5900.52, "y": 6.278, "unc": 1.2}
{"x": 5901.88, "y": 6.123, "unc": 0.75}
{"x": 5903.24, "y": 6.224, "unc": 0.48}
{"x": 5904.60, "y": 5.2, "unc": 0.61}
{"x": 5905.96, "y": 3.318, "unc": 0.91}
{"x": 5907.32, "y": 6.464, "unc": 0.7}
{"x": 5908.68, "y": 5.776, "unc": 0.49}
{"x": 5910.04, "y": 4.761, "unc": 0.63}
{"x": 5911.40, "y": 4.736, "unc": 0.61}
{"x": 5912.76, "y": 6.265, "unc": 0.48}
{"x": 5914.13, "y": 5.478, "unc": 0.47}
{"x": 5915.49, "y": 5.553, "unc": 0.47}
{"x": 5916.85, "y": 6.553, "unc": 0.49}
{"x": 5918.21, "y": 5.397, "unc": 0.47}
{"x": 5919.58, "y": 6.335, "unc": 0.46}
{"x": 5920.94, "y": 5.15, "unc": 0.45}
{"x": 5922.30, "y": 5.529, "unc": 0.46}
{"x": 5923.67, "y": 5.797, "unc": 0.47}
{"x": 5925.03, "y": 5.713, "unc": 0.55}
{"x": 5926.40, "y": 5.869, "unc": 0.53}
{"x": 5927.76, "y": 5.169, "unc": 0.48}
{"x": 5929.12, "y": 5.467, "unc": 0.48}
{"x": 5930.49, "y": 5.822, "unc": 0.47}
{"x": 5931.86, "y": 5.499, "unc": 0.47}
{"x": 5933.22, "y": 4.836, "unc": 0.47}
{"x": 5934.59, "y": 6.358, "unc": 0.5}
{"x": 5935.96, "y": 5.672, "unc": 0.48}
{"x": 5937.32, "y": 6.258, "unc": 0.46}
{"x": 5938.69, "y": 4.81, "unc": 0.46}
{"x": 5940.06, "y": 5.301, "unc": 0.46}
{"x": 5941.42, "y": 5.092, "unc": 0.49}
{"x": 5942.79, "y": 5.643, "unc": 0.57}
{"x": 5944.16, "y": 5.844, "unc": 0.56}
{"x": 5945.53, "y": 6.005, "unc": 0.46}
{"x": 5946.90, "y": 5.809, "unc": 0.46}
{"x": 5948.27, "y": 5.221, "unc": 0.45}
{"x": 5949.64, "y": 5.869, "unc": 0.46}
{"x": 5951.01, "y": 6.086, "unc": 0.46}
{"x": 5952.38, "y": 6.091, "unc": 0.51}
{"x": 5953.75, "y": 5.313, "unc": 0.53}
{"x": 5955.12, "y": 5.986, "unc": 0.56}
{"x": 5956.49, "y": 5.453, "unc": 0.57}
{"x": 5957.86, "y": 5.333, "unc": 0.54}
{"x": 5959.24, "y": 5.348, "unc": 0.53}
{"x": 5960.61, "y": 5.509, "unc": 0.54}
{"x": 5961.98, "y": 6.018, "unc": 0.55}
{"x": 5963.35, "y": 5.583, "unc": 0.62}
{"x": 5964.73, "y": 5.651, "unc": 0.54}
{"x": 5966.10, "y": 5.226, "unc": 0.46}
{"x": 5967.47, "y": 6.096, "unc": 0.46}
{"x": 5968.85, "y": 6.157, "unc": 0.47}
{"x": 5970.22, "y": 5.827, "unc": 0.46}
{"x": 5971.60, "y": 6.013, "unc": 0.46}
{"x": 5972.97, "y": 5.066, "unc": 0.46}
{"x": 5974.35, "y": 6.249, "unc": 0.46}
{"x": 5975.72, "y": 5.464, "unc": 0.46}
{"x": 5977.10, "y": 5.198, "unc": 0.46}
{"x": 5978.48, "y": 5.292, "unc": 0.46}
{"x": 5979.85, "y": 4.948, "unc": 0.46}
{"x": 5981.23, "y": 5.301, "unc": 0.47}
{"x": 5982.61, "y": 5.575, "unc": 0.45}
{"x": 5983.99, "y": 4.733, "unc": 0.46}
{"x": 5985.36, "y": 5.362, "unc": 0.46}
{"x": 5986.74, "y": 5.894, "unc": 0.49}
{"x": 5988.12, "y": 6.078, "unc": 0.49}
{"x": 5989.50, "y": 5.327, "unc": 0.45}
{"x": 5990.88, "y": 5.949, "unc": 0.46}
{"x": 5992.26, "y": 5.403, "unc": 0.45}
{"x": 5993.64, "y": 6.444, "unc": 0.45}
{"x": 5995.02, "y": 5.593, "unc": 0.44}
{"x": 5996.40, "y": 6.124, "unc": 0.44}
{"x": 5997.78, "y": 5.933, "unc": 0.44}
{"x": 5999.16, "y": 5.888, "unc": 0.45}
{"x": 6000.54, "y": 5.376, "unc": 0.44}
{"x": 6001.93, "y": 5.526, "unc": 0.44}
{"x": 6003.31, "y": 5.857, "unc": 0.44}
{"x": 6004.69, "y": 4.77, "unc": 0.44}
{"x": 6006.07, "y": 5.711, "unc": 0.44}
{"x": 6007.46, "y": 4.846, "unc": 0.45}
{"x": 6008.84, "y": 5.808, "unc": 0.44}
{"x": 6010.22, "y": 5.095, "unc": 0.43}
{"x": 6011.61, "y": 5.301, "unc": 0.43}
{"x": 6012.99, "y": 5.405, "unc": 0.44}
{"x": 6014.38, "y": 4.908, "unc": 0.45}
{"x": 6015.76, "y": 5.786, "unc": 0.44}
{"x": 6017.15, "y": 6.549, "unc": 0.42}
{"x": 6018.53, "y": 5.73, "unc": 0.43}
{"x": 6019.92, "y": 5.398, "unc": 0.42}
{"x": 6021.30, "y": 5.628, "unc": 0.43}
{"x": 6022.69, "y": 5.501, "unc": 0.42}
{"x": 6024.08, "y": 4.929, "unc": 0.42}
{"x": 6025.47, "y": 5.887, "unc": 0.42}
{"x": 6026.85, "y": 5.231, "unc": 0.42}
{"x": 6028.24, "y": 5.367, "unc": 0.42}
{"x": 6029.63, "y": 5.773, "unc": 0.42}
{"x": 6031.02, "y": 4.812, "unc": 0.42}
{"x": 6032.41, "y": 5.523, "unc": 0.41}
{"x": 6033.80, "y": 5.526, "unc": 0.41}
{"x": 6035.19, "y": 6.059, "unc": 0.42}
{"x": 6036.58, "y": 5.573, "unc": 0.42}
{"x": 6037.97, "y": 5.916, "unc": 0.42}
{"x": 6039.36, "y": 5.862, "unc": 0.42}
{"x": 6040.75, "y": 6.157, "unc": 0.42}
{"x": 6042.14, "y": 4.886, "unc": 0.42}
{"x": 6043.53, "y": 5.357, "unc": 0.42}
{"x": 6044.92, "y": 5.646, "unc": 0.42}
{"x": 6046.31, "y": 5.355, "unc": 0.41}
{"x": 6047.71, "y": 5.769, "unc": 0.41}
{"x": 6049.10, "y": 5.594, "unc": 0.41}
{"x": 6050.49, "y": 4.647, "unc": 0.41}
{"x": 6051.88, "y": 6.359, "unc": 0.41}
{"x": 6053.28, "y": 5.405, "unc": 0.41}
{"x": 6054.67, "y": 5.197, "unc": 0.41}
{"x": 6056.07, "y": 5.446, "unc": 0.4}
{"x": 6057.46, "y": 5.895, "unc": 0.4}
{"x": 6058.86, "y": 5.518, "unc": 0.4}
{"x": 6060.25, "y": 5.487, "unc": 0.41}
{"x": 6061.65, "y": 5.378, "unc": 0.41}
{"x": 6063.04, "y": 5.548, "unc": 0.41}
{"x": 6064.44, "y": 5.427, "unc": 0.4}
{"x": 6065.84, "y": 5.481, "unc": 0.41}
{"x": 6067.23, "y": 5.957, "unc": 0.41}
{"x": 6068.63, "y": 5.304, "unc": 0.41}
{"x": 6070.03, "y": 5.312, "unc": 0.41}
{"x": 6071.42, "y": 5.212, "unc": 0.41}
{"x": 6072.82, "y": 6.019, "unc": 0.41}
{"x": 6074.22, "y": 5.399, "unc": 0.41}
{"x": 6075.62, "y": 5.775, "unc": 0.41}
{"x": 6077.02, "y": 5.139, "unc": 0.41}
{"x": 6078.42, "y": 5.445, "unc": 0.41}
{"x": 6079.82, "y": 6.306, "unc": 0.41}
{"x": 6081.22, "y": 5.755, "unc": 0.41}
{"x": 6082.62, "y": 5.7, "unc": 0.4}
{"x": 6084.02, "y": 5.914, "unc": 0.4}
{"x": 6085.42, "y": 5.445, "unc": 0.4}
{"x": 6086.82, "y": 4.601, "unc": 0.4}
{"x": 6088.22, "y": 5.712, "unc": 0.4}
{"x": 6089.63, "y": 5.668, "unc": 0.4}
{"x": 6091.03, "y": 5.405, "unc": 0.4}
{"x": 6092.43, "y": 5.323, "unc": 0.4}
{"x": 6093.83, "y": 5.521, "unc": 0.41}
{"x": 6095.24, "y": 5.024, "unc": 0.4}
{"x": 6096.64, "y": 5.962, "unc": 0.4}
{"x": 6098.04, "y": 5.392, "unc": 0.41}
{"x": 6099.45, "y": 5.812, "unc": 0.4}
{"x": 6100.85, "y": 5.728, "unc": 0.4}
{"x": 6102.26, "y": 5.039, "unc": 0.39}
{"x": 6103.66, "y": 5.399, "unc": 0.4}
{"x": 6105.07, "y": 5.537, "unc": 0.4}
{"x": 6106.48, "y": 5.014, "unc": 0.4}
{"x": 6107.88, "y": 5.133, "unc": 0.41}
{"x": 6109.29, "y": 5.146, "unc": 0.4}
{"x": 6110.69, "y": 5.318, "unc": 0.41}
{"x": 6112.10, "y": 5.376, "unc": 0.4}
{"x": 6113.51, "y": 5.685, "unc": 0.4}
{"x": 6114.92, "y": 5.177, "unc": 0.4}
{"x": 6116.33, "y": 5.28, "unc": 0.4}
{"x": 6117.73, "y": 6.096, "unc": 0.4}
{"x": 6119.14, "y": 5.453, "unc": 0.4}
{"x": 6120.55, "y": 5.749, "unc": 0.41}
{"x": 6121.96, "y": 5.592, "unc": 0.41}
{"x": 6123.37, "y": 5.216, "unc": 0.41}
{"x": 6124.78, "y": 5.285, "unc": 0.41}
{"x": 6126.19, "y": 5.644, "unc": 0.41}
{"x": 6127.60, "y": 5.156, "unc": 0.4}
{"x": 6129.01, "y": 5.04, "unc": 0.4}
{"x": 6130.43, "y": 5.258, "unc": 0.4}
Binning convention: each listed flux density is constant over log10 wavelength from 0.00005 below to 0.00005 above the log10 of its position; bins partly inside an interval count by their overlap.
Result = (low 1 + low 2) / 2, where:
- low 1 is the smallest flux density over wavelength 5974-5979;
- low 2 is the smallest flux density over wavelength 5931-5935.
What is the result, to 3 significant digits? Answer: 5.02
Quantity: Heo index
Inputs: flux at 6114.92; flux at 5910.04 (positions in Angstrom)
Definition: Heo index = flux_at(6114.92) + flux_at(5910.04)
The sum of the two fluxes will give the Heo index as 9.9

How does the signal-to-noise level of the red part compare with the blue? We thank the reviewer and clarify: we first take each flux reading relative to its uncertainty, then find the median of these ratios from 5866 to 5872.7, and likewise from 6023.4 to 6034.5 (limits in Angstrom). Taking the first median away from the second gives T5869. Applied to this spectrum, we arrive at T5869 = 1.2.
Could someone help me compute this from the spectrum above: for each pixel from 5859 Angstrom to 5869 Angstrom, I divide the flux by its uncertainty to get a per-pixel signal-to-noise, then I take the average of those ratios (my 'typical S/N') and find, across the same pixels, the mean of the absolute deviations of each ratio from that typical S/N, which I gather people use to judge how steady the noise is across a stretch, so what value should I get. 0.48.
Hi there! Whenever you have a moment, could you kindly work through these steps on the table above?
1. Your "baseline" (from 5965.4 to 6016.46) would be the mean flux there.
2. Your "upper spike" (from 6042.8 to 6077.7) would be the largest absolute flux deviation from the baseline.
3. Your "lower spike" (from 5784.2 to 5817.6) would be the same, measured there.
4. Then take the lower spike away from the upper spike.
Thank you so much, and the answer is -1.06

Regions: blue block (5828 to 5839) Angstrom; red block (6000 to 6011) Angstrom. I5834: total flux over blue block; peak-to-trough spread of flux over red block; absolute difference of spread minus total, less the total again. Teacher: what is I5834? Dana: -1.1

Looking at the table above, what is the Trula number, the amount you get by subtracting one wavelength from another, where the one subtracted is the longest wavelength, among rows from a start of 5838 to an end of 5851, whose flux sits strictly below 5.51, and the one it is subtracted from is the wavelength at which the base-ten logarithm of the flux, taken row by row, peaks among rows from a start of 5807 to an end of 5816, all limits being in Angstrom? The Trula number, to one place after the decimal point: -25.5 Angstrom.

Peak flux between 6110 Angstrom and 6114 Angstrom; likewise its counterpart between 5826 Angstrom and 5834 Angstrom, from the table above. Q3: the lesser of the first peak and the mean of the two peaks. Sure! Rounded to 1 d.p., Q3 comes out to 5.7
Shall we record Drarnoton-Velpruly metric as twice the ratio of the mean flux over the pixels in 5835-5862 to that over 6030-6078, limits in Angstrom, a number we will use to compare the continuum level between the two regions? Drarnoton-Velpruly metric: 2.17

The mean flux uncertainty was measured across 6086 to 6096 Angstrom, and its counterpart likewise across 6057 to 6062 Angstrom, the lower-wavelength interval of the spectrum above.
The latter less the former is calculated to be 0.00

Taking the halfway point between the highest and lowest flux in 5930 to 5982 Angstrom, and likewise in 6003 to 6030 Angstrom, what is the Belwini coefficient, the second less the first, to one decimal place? 0.1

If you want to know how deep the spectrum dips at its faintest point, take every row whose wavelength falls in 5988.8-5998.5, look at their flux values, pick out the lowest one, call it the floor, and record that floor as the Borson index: 5.327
